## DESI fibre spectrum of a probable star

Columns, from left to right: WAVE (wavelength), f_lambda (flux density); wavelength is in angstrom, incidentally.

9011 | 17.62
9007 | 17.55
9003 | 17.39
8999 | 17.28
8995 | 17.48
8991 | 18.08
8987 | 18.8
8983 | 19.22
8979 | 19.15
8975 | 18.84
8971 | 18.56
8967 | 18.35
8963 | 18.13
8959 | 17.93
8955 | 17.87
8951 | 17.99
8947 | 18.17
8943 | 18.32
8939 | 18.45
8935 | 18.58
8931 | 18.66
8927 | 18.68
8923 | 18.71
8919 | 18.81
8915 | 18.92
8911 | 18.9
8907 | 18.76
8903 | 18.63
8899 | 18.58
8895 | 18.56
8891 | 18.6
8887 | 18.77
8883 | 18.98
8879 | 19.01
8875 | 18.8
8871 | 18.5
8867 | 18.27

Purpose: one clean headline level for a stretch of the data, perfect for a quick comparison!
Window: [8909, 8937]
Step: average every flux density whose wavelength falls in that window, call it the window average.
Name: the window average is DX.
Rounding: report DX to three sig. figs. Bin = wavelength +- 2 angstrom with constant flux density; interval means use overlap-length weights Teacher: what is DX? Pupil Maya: 18.8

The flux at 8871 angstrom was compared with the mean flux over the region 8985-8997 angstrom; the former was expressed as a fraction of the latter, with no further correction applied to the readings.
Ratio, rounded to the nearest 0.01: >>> 1.02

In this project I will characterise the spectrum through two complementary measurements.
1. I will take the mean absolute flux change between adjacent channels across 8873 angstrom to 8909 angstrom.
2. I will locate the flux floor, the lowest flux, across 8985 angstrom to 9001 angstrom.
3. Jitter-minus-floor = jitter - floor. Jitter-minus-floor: -17.2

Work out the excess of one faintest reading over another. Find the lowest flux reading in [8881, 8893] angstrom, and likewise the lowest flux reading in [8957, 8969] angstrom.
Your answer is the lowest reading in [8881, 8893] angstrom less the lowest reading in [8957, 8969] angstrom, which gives 0.7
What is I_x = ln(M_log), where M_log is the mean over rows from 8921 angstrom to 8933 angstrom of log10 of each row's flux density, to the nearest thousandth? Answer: 0.240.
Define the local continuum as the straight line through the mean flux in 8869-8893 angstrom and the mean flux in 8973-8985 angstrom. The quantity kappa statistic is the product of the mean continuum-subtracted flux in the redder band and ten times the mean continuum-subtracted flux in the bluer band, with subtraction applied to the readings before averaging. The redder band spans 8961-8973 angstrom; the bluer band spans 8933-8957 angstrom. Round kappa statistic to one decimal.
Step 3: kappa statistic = 5.1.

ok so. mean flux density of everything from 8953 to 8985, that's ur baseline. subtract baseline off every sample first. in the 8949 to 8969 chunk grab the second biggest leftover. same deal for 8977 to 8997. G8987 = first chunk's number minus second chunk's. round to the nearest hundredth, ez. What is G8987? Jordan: -1.02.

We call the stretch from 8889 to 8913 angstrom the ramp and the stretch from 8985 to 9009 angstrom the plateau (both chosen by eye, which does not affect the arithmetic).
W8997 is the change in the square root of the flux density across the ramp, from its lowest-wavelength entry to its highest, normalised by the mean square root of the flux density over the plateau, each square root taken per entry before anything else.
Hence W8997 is 0.008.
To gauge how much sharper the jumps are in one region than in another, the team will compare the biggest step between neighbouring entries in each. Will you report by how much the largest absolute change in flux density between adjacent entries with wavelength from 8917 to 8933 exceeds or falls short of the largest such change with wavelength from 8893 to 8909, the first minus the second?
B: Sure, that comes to 0.0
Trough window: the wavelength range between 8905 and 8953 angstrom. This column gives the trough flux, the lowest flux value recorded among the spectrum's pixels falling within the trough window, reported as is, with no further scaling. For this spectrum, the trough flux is 17.99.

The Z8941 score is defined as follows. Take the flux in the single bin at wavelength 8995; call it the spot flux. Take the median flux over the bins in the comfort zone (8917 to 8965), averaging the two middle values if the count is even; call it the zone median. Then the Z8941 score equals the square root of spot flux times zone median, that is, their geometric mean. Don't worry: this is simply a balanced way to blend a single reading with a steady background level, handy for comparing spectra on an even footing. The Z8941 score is 17.93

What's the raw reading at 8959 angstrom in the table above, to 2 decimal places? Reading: 17.93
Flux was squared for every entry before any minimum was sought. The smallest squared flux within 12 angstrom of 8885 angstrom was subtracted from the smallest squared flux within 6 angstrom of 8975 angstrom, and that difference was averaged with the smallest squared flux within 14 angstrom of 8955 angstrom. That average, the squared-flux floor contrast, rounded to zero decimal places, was 160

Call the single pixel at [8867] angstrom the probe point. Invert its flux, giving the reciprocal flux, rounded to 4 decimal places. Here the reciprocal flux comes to 0.0547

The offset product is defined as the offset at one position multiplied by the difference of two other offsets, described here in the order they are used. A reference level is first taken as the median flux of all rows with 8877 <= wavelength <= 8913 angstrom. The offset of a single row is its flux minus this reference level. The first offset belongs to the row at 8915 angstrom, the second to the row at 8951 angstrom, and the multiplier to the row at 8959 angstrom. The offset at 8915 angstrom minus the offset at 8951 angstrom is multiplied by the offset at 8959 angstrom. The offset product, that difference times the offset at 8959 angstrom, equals -0.8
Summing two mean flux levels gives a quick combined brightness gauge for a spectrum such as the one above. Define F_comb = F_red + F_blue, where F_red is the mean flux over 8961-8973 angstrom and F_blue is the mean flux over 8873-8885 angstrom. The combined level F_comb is 37.3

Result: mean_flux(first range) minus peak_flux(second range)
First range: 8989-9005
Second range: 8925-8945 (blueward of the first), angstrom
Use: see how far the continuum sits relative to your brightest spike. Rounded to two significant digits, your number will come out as -1.1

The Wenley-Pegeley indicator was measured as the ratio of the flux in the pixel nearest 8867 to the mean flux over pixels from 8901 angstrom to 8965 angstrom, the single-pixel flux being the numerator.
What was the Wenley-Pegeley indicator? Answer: 0.99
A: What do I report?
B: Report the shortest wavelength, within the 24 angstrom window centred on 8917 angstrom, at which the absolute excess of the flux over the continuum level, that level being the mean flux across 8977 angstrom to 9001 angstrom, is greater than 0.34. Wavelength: 8907 angstrom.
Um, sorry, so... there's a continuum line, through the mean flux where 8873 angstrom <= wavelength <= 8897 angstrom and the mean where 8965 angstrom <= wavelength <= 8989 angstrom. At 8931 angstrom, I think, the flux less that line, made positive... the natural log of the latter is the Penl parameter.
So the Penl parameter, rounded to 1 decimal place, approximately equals -1.9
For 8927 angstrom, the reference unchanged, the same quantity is -2.1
